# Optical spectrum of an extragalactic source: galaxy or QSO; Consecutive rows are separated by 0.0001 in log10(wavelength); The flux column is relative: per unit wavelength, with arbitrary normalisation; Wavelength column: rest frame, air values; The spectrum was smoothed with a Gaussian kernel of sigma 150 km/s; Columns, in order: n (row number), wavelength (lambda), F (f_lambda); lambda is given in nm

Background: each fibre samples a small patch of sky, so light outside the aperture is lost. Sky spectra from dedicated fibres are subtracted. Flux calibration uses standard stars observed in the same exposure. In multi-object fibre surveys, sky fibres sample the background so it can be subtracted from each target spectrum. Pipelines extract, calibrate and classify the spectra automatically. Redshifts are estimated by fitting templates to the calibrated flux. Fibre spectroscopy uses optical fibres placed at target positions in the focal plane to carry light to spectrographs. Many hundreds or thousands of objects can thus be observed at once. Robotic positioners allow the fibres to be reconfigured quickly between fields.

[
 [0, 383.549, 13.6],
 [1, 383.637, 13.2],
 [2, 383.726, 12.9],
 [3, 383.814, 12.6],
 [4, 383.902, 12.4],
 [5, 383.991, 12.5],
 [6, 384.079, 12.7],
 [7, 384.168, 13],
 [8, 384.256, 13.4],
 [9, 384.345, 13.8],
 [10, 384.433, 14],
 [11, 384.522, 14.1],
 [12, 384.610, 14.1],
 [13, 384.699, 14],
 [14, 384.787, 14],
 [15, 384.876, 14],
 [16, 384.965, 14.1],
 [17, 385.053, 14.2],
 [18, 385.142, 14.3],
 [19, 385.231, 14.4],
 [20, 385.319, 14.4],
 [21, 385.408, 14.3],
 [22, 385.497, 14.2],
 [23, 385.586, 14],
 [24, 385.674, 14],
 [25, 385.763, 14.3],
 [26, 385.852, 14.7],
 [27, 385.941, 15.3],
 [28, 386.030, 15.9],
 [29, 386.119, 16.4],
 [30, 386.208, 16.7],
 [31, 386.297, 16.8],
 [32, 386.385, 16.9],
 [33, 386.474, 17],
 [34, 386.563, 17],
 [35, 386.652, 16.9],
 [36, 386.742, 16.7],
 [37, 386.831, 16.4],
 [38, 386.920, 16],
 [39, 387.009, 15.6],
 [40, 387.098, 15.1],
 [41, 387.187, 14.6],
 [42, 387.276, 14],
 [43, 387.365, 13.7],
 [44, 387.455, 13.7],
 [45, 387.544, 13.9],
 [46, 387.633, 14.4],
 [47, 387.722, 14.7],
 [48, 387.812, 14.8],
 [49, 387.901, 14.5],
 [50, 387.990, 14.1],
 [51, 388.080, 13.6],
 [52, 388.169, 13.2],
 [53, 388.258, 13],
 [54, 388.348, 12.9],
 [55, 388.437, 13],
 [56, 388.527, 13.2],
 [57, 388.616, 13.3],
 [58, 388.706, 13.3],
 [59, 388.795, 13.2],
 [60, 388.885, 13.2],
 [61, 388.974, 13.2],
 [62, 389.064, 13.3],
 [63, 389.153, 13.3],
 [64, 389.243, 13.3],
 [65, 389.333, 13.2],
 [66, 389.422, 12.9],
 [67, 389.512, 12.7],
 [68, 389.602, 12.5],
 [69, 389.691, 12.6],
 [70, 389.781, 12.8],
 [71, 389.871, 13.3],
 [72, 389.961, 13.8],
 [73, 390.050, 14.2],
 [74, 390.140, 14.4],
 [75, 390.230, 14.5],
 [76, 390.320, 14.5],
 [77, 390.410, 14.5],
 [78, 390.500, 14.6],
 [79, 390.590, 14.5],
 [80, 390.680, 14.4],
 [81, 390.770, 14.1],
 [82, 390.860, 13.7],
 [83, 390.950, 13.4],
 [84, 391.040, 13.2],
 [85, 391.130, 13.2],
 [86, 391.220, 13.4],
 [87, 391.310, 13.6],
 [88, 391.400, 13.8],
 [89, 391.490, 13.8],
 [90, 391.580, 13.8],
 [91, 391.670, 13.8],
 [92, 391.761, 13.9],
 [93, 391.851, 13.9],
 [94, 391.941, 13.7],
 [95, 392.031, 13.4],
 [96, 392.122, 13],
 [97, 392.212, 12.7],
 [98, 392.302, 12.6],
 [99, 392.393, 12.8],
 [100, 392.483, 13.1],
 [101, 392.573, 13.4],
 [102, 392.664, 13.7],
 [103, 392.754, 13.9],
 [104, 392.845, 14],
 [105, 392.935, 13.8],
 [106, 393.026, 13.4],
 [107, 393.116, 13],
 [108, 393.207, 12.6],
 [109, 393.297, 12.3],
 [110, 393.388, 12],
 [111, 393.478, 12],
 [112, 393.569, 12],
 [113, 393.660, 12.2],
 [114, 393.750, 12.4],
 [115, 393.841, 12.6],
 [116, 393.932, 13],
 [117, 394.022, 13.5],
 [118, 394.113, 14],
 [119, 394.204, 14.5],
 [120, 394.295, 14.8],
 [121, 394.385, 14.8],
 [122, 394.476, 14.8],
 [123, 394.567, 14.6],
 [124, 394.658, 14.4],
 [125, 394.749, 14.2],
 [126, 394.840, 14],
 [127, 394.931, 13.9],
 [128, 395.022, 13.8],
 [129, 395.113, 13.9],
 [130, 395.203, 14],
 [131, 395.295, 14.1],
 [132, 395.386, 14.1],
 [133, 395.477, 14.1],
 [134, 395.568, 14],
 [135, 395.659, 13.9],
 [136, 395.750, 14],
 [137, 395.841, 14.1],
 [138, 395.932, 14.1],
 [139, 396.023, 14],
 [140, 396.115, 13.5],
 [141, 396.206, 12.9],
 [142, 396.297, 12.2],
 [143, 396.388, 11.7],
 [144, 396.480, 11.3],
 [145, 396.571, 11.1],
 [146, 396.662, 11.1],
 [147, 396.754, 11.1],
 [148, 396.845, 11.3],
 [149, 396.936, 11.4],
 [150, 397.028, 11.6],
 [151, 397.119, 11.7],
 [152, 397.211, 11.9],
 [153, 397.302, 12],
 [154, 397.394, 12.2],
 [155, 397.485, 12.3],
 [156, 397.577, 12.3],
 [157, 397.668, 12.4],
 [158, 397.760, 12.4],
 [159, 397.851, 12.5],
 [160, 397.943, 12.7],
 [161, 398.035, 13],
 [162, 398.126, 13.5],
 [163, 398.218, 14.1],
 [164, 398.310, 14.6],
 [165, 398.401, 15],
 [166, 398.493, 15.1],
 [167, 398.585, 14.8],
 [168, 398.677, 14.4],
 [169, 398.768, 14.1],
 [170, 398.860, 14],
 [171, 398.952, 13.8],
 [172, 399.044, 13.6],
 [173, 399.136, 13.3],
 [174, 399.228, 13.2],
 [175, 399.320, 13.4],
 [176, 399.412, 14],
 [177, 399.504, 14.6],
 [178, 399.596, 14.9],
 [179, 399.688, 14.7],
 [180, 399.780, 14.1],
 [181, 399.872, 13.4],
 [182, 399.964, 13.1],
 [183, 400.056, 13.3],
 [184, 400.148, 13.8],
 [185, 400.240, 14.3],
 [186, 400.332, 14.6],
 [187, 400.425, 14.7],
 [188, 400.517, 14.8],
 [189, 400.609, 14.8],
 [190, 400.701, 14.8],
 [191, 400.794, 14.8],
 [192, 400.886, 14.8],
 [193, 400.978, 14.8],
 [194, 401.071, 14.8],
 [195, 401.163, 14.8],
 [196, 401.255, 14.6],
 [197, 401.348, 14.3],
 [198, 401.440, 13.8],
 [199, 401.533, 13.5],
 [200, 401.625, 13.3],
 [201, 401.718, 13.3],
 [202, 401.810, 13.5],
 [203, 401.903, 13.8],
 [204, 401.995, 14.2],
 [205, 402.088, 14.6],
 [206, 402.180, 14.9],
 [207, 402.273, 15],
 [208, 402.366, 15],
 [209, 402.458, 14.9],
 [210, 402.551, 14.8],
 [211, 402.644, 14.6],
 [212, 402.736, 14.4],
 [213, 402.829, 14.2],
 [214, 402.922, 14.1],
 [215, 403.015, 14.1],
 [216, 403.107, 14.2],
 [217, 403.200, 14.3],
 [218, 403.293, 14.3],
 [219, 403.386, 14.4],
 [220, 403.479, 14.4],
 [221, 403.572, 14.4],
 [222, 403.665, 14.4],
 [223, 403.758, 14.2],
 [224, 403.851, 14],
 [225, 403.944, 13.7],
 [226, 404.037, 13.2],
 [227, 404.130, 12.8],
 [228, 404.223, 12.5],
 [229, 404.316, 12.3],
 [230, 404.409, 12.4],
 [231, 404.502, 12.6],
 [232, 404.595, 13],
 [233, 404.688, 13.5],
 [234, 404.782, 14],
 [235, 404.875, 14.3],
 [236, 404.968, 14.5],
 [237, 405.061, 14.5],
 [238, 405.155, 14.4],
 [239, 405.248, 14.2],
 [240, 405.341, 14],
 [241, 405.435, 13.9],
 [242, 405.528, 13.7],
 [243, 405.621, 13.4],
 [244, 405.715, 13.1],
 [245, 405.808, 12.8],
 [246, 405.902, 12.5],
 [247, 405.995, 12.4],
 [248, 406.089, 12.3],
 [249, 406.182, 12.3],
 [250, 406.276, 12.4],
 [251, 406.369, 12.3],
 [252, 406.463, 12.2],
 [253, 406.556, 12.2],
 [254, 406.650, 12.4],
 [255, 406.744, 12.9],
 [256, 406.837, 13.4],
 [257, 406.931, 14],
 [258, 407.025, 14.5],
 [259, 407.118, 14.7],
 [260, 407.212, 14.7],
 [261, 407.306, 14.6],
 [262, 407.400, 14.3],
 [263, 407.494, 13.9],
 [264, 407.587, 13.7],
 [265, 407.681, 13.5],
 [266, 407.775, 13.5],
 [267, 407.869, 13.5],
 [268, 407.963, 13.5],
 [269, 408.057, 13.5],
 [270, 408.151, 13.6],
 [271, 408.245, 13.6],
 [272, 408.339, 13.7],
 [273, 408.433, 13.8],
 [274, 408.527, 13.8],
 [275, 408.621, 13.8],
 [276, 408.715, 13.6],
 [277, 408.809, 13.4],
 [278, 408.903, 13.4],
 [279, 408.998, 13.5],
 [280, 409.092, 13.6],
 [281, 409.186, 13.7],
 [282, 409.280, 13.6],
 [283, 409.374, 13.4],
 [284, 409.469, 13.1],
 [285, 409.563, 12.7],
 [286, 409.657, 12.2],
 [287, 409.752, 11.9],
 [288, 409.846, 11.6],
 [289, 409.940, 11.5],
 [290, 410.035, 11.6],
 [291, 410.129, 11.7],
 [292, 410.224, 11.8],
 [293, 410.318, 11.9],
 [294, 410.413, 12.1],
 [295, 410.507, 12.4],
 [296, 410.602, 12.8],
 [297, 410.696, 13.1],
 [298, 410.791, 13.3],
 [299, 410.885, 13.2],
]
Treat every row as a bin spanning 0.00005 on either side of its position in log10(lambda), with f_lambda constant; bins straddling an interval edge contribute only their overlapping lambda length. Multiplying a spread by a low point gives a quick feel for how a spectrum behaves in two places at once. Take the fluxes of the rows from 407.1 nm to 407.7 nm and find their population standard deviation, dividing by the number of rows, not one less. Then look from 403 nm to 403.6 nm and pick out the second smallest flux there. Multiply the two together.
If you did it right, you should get 6.6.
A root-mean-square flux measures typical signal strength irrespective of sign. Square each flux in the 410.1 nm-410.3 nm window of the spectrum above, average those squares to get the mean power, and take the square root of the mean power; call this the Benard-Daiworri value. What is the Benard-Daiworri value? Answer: 11.8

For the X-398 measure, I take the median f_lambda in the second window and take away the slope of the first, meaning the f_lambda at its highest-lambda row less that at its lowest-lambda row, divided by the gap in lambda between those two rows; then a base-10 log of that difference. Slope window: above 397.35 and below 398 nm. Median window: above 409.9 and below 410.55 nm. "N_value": 1.04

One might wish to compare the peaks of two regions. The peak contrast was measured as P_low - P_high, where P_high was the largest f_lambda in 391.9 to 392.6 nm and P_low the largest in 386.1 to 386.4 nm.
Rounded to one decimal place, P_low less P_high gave 3.2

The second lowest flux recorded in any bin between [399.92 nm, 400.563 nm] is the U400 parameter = 13.3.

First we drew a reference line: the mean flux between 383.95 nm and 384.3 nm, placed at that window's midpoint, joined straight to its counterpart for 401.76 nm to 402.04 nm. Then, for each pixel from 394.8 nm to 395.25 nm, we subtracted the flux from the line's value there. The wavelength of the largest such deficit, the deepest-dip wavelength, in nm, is 395.022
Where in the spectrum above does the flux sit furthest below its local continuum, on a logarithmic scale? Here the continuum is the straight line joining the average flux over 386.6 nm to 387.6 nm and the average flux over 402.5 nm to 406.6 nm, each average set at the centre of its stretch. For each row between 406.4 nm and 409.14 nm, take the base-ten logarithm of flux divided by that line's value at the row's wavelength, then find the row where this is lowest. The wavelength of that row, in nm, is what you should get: 406.463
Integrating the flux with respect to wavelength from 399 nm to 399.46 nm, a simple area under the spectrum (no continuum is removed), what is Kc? 6.21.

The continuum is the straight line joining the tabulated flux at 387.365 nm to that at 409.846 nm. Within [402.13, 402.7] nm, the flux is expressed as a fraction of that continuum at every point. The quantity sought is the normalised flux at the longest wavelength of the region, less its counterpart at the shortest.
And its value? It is -0.02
